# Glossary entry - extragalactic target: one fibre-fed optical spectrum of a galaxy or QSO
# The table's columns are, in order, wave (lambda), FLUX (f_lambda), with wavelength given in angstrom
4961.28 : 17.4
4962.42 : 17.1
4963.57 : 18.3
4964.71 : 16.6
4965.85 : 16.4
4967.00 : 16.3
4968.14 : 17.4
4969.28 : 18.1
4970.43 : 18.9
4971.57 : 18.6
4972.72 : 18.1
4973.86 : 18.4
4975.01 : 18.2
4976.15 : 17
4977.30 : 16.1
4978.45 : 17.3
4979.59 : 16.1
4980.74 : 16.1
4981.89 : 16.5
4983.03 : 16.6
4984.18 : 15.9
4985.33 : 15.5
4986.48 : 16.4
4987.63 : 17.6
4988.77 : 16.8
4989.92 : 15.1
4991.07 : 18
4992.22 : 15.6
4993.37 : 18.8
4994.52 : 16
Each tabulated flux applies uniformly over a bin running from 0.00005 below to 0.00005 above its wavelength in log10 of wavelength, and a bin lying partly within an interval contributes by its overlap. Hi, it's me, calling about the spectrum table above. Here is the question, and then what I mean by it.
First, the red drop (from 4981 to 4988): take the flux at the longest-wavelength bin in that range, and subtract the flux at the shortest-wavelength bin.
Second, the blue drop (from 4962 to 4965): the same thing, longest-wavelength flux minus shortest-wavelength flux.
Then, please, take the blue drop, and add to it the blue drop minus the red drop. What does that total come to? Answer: -2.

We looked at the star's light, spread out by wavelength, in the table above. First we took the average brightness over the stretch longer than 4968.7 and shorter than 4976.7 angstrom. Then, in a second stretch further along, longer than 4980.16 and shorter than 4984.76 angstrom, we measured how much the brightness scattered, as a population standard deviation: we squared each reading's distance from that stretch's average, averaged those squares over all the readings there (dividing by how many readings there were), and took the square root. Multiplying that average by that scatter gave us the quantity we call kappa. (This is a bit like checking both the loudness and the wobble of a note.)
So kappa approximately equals 5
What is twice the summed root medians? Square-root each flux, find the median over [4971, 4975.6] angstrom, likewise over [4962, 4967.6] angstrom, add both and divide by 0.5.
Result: 16.7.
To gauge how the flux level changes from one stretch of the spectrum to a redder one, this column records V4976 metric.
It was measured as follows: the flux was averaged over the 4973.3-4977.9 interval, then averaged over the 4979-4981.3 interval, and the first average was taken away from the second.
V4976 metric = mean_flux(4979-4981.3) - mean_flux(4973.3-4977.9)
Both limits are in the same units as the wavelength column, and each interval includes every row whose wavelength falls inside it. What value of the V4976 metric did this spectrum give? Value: -1.3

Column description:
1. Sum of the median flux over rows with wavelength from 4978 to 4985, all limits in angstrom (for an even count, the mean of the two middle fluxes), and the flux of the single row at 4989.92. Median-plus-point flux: 31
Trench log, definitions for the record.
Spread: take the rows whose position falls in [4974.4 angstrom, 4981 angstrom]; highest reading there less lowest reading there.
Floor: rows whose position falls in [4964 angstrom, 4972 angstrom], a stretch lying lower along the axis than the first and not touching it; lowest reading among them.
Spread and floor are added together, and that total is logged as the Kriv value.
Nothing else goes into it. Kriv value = 18.4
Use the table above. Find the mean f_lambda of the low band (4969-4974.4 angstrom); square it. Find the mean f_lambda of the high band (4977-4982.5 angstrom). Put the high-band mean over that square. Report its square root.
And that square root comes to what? 0.220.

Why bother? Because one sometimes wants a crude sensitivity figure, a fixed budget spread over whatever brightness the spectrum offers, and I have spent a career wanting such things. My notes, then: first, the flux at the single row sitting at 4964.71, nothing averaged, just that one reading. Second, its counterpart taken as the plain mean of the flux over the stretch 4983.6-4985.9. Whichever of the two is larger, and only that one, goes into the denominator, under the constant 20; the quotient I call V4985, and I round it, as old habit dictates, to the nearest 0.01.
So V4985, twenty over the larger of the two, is 1.20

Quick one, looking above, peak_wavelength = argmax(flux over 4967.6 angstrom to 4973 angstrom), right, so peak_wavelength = 4970.43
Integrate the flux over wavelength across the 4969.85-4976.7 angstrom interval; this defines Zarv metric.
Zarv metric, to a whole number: 125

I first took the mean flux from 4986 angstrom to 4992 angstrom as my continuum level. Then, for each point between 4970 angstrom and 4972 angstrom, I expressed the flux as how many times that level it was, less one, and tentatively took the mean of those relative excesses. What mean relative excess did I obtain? 0.12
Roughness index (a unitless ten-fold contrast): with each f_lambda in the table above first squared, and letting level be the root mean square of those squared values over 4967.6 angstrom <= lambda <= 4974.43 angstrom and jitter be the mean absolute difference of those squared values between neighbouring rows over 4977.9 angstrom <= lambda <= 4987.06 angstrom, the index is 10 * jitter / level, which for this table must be 0.52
